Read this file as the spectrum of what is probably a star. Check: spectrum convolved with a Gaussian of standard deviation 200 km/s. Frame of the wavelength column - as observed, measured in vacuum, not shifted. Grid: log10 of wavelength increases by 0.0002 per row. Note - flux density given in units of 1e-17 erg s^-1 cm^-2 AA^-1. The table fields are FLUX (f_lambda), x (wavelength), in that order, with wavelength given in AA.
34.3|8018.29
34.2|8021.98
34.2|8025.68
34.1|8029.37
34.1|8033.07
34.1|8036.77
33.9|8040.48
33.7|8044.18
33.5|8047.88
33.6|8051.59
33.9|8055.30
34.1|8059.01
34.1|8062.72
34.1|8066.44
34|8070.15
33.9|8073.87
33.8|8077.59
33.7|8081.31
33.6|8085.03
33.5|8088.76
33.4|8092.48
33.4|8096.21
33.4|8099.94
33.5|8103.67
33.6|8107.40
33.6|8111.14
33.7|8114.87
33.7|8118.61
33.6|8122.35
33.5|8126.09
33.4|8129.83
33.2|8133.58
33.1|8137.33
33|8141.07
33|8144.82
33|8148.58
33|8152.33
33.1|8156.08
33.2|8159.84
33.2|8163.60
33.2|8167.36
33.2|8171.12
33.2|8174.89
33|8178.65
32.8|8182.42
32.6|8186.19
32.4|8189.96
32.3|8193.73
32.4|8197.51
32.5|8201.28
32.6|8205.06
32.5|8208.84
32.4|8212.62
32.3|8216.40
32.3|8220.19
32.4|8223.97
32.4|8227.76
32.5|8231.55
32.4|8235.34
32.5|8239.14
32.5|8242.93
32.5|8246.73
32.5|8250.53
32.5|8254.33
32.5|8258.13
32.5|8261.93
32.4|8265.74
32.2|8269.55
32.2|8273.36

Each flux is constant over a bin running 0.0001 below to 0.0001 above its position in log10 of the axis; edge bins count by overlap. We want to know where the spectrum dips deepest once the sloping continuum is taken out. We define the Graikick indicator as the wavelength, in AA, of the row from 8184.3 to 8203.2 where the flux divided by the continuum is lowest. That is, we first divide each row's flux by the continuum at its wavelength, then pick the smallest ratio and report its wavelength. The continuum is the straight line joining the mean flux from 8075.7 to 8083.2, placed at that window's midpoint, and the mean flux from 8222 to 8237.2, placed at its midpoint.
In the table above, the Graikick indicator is 8193.73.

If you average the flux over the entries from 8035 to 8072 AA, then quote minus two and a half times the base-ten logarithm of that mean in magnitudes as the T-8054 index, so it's -3.83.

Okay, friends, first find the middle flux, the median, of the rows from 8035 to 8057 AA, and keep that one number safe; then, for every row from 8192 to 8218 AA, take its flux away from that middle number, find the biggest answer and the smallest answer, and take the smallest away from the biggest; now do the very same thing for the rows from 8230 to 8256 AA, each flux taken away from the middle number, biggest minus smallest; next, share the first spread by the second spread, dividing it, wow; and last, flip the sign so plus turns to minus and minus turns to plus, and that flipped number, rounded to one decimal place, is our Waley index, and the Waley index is -3.0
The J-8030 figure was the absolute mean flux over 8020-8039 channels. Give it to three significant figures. 34.1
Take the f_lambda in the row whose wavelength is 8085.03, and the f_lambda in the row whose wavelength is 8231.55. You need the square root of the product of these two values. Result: 33.0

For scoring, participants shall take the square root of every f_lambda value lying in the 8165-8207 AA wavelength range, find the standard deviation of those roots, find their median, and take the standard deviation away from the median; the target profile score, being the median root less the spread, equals 5.68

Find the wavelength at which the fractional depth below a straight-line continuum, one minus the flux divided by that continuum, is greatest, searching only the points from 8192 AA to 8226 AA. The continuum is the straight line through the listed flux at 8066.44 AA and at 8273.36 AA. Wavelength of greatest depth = 8193.73 AA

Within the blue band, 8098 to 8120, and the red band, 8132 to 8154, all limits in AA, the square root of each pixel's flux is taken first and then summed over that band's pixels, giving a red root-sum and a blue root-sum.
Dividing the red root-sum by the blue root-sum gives 0.992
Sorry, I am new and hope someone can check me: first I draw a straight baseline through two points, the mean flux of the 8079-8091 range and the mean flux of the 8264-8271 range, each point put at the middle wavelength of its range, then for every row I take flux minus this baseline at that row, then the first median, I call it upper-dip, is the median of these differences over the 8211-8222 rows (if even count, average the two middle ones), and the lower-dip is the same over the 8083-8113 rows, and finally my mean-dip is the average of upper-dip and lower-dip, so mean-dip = -0.19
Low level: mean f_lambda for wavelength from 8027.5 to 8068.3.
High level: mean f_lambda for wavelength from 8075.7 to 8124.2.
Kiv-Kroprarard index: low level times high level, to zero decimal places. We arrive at 1139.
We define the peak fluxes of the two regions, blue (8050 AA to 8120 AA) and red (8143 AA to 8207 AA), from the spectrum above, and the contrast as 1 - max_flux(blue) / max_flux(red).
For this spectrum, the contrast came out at -0.027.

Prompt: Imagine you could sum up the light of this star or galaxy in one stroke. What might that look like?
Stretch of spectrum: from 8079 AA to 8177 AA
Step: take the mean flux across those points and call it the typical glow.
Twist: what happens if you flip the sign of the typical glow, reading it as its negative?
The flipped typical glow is -33.3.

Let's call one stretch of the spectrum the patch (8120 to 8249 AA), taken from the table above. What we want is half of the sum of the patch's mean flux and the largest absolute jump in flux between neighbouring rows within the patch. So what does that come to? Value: 16.5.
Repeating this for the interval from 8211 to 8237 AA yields 16.2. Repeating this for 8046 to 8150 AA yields 16.9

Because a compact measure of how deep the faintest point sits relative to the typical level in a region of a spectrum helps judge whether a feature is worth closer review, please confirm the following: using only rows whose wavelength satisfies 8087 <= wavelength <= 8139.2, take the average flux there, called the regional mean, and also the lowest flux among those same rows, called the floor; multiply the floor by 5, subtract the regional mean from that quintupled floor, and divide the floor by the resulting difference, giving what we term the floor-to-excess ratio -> 0.2507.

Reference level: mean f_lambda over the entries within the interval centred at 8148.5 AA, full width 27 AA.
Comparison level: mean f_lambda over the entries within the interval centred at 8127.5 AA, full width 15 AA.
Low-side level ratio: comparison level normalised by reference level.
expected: 1.01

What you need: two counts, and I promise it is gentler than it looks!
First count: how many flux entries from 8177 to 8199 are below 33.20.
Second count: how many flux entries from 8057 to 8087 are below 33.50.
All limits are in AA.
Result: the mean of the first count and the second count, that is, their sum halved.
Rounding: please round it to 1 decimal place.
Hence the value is 3.0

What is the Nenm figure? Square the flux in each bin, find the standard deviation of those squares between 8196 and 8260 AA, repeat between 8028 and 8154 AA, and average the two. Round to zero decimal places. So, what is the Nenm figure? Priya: 14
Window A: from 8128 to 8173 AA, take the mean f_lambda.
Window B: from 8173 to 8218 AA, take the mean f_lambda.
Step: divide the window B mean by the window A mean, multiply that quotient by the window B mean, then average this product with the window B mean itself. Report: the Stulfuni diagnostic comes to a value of 32.3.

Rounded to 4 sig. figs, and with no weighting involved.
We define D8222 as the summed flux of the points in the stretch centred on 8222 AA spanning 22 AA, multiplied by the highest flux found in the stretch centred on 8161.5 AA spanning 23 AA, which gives 6451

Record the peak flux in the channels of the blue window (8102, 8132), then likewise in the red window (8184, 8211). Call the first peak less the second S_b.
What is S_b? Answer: 1.1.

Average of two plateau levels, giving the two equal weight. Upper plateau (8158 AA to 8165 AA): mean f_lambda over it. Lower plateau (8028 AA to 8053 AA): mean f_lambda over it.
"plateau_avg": 33.5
